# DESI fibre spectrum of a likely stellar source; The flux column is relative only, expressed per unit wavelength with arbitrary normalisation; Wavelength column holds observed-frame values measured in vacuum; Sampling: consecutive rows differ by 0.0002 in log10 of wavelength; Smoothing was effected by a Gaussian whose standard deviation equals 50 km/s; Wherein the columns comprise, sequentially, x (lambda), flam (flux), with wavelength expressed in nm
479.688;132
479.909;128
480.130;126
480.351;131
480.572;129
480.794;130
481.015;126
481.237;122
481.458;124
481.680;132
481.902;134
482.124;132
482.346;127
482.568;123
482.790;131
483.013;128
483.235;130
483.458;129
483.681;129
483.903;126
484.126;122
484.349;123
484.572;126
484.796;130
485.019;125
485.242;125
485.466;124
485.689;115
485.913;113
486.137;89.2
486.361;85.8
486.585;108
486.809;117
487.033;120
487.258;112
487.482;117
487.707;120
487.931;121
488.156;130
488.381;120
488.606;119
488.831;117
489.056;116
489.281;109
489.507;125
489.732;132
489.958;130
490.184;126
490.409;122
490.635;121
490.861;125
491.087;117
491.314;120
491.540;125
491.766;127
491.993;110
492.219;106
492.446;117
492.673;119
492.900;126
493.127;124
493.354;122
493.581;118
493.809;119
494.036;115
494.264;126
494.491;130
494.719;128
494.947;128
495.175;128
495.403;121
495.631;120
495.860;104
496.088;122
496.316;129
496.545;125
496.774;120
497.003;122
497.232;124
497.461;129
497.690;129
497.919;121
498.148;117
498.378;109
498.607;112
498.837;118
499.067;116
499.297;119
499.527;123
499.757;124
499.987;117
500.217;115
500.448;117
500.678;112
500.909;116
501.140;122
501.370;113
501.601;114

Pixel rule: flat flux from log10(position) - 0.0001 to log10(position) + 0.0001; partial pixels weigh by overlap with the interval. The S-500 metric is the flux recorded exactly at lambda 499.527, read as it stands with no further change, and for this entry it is 123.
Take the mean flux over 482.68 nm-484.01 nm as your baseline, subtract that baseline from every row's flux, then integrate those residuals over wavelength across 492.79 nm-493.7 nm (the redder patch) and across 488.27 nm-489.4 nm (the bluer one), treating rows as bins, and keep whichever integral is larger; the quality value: -6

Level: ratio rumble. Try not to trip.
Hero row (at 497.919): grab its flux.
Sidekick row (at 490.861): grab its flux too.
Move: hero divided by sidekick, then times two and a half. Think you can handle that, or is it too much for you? 2.42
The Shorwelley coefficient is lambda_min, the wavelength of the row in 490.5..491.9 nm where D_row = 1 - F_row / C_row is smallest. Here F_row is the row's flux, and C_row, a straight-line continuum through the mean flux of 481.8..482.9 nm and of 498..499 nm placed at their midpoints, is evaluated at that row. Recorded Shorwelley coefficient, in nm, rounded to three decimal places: 491.766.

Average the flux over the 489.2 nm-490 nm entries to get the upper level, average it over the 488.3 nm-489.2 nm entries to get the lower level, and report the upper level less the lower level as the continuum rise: 6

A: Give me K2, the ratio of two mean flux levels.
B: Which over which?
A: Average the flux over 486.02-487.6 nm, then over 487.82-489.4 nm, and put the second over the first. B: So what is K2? 1.11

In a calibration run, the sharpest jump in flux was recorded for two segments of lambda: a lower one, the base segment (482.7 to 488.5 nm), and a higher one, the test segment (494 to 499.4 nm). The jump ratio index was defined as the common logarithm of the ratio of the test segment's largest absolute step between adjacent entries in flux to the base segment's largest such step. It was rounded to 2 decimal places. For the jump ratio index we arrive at -0.12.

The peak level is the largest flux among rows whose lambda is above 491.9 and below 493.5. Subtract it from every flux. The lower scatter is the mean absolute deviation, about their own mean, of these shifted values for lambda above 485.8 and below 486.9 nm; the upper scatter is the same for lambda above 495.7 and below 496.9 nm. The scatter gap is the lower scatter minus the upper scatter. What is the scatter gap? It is 5.7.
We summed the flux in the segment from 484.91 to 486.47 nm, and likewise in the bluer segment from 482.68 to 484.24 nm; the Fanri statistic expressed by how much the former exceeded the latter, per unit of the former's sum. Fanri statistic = -0.15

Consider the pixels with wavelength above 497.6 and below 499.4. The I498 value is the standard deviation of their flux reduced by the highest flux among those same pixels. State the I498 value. -123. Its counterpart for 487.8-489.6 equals -124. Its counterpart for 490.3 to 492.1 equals -122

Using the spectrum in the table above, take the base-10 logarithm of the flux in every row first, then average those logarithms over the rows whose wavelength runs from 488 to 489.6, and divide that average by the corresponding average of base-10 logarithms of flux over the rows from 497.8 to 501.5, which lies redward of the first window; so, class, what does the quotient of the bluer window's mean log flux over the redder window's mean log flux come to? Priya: 1.00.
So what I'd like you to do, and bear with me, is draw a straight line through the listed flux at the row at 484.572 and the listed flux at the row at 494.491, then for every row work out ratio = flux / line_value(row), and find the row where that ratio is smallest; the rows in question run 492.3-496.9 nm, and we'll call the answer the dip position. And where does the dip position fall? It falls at 495.860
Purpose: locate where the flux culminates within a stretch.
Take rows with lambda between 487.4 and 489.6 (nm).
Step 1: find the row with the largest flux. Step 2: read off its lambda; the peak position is 488.156 nm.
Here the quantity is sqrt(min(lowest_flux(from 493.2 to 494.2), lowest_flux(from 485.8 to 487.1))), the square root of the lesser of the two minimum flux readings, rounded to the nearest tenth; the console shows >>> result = 9.3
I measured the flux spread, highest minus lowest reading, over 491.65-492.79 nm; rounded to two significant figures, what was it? 21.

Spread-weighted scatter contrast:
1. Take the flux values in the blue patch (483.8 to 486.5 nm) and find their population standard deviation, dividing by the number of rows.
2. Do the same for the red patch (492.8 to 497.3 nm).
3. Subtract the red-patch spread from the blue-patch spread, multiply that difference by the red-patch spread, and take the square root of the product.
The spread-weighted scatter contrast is 7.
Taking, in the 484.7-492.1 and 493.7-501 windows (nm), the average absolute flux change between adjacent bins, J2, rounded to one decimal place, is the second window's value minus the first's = -1.5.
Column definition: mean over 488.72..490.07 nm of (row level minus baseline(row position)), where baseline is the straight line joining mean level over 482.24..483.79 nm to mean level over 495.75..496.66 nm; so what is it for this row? -2.7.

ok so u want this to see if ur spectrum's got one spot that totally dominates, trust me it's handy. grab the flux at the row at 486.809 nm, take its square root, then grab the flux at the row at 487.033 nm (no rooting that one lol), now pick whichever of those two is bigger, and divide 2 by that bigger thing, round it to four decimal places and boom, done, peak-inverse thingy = 0.0167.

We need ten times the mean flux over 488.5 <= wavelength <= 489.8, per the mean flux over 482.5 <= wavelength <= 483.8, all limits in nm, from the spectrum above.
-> 9.3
